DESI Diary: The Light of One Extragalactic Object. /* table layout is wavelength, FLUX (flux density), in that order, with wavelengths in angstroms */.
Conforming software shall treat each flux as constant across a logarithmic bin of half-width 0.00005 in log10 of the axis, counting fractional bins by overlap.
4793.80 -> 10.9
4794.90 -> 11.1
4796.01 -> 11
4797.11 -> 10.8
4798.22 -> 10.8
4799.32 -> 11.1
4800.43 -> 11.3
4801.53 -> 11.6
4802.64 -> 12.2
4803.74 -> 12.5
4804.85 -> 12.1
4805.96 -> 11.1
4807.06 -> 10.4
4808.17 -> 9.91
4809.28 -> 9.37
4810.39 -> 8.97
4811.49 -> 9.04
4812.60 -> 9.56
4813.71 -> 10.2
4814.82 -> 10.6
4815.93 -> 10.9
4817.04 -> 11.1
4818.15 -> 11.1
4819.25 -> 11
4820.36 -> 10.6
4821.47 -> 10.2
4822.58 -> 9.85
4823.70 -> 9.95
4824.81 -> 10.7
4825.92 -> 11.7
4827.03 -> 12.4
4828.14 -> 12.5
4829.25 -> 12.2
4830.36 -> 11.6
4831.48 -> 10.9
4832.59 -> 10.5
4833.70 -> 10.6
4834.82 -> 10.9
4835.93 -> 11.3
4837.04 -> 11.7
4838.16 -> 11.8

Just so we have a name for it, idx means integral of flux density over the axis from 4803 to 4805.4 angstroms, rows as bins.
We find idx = 30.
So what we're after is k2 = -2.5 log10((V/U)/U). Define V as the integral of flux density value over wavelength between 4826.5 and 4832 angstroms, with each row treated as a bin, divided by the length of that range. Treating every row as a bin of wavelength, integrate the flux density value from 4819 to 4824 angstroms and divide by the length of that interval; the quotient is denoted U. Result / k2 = 2.4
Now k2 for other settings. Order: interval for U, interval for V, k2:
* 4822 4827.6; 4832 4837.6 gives 2.6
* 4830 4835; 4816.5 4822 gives 2.6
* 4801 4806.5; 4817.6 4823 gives 2.8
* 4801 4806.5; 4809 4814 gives 2.9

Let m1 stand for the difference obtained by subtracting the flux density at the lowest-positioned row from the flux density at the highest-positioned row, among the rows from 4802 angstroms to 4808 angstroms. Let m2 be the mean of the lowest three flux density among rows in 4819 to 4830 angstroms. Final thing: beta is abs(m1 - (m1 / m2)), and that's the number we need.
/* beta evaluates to 1.62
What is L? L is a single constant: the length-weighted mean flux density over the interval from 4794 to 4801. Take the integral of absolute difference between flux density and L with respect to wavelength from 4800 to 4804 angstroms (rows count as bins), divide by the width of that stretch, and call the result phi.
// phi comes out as 0.9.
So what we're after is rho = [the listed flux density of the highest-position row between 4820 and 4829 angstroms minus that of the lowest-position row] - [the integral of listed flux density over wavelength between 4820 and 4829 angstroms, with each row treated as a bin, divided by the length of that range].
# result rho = -9.1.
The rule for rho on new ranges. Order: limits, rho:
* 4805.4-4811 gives -12.1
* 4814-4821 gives -10.9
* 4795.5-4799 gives -11.1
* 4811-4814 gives -8.4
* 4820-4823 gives -11.0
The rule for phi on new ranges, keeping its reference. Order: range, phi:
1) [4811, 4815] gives 1.2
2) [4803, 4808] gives 0.9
